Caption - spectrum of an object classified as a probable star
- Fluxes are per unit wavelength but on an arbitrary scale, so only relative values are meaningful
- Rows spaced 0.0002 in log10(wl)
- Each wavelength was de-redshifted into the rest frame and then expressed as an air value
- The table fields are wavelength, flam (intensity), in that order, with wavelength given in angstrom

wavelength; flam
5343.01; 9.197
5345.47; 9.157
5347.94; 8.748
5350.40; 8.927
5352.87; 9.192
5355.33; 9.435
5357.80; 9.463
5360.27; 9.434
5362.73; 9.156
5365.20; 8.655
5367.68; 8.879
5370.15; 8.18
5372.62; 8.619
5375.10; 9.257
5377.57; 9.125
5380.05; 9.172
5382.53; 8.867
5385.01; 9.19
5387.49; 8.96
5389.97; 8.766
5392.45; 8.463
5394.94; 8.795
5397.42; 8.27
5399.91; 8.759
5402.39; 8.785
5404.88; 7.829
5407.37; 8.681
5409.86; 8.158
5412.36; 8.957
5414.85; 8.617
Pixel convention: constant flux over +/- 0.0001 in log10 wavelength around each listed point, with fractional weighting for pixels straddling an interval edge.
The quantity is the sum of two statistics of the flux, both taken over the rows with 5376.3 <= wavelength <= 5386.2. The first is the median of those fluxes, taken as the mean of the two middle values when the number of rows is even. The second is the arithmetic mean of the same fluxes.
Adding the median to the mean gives 18.2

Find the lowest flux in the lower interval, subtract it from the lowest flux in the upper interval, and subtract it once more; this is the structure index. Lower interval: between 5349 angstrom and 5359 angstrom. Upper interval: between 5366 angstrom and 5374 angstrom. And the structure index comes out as -9.7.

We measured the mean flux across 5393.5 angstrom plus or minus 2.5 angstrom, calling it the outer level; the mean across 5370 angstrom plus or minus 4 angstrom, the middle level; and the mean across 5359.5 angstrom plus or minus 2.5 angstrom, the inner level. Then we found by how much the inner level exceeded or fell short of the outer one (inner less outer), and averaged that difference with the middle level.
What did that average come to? 4.69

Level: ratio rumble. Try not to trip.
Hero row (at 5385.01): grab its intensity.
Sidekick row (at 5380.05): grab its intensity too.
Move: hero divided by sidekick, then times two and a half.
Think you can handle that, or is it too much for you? 2.50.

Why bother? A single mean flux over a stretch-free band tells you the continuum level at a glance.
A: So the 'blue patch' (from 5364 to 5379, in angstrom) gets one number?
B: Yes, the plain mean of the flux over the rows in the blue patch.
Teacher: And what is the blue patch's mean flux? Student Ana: 8.79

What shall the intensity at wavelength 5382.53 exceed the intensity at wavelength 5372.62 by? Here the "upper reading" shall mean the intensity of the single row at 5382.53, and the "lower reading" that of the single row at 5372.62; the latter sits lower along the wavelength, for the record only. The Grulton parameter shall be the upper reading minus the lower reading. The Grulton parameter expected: 0.25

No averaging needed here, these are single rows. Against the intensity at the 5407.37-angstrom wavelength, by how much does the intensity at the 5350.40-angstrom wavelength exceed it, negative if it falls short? 0.25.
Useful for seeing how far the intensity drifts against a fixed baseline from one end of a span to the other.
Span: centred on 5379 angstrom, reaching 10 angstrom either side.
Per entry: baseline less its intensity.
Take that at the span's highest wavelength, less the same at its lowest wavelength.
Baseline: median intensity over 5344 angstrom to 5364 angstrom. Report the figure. -0.78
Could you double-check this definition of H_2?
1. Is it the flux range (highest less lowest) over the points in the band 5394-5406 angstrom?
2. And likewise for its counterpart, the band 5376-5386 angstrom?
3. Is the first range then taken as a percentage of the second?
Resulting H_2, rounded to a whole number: 299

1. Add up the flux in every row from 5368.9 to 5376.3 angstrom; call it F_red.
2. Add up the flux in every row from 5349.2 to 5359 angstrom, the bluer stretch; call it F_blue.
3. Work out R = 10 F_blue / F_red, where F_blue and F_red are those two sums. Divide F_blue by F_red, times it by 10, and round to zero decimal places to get 14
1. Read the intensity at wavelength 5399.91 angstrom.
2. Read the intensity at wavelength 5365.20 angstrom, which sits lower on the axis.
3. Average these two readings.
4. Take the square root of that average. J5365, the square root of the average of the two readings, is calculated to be 2.951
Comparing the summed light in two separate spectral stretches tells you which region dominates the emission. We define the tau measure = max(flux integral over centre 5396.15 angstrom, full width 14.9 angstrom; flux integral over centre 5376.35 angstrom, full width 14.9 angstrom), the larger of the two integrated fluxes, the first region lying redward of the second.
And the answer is 132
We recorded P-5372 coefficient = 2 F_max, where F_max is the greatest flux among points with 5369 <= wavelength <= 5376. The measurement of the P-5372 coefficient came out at 18.5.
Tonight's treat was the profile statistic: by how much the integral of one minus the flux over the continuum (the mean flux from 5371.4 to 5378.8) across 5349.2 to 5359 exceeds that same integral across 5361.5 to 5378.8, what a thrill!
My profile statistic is -0.6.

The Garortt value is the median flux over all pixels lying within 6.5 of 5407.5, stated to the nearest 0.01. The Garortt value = 8.68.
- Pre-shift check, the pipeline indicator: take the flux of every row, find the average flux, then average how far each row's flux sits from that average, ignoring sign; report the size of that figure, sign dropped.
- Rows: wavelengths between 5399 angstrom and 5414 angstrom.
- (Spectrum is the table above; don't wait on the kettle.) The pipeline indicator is 0.36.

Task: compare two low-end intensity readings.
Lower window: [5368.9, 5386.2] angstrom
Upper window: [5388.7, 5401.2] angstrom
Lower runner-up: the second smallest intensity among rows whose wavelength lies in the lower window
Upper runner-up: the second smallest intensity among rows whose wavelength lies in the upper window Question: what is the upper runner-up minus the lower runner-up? -0.16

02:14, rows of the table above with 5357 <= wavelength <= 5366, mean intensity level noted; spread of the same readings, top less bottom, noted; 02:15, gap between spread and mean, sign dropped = 8.4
